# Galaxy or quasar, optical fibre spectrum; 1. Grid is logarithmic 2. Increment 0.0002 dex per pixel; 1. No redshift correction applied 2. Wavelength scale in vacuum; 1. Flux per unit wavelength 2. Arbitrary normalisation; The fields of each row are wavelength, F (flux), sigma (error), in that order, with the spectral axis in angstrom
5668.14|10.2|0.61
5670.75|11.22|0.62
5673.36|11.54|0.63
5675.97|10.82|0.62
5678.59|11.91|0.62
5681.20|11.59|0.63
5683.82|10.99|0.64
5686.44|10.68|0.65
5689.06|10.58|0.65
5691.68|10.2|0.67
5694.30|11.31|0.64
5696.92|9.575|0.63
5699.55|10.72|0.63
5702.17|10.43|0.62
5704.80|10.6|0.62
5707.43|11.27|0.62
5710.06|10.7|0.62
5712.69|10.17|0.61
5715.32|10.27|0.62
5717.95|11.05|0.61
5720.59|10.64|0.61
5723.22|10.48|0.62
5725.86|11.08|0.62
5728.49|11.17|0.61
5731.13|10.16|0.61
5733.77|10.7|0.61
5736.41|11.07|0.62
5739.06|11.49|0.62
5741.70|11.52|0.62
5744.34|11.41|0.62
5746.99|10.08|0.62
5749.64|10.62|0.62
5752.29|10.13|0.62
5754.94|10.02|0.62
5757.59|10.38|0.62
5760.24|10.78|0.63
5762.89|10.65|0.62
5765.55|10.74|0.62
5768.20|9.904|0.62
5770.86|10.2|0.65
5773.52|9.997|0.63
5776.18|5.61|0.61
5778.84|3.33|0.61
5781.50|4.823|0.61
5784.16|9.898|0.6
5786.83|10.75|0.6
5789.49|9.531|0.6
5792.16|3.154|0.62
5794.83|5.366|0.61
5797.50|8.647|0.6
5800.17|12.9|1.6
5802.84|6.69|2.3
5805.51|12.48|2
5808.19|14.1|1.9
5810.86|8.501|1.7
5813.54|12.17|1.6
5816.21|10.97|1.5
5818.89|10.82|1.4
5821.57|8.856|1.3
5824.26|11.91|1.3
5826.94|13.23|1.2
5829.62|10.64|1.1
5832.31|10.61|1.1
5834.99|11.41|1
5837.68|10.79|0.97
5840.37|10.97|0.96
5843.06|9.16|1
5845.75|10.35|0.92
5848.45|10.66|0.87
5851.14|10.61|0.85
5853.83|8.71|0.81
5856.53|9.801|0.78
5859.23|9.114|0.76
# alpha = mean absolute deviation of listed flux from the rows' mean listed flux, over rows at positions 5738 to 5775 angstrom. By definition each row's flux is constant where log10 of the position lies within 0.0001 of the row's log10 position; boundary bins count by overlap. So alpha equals 0.46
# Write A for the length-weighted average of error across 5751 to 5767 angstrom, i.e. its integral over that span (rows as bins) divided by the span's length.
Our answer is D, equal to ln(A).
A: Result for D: -0.475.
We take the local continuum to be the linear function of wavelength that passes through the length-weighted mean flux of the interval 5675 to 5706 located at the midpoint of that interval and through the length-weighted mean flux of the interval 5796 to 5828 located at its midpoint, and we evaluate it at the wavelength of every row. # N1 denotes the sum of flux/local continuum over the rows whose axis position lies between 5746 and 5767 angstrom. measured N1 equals 7.69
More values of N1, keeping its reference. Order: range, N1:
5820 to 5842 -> 8.10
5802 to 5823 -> 7.77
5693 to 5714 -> 7.85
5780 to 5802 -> 5.98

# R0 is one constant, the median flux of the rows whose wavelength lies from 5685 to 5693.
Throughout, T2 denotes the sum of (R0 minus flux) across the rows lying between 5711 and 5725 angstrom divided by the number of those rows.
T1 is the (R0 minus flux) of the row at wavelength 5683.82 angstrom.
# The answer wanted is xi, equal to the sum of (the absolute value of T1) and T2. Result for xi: 0.5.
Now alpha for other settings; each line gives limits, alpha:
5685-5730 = 0.33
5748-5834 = 1.99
